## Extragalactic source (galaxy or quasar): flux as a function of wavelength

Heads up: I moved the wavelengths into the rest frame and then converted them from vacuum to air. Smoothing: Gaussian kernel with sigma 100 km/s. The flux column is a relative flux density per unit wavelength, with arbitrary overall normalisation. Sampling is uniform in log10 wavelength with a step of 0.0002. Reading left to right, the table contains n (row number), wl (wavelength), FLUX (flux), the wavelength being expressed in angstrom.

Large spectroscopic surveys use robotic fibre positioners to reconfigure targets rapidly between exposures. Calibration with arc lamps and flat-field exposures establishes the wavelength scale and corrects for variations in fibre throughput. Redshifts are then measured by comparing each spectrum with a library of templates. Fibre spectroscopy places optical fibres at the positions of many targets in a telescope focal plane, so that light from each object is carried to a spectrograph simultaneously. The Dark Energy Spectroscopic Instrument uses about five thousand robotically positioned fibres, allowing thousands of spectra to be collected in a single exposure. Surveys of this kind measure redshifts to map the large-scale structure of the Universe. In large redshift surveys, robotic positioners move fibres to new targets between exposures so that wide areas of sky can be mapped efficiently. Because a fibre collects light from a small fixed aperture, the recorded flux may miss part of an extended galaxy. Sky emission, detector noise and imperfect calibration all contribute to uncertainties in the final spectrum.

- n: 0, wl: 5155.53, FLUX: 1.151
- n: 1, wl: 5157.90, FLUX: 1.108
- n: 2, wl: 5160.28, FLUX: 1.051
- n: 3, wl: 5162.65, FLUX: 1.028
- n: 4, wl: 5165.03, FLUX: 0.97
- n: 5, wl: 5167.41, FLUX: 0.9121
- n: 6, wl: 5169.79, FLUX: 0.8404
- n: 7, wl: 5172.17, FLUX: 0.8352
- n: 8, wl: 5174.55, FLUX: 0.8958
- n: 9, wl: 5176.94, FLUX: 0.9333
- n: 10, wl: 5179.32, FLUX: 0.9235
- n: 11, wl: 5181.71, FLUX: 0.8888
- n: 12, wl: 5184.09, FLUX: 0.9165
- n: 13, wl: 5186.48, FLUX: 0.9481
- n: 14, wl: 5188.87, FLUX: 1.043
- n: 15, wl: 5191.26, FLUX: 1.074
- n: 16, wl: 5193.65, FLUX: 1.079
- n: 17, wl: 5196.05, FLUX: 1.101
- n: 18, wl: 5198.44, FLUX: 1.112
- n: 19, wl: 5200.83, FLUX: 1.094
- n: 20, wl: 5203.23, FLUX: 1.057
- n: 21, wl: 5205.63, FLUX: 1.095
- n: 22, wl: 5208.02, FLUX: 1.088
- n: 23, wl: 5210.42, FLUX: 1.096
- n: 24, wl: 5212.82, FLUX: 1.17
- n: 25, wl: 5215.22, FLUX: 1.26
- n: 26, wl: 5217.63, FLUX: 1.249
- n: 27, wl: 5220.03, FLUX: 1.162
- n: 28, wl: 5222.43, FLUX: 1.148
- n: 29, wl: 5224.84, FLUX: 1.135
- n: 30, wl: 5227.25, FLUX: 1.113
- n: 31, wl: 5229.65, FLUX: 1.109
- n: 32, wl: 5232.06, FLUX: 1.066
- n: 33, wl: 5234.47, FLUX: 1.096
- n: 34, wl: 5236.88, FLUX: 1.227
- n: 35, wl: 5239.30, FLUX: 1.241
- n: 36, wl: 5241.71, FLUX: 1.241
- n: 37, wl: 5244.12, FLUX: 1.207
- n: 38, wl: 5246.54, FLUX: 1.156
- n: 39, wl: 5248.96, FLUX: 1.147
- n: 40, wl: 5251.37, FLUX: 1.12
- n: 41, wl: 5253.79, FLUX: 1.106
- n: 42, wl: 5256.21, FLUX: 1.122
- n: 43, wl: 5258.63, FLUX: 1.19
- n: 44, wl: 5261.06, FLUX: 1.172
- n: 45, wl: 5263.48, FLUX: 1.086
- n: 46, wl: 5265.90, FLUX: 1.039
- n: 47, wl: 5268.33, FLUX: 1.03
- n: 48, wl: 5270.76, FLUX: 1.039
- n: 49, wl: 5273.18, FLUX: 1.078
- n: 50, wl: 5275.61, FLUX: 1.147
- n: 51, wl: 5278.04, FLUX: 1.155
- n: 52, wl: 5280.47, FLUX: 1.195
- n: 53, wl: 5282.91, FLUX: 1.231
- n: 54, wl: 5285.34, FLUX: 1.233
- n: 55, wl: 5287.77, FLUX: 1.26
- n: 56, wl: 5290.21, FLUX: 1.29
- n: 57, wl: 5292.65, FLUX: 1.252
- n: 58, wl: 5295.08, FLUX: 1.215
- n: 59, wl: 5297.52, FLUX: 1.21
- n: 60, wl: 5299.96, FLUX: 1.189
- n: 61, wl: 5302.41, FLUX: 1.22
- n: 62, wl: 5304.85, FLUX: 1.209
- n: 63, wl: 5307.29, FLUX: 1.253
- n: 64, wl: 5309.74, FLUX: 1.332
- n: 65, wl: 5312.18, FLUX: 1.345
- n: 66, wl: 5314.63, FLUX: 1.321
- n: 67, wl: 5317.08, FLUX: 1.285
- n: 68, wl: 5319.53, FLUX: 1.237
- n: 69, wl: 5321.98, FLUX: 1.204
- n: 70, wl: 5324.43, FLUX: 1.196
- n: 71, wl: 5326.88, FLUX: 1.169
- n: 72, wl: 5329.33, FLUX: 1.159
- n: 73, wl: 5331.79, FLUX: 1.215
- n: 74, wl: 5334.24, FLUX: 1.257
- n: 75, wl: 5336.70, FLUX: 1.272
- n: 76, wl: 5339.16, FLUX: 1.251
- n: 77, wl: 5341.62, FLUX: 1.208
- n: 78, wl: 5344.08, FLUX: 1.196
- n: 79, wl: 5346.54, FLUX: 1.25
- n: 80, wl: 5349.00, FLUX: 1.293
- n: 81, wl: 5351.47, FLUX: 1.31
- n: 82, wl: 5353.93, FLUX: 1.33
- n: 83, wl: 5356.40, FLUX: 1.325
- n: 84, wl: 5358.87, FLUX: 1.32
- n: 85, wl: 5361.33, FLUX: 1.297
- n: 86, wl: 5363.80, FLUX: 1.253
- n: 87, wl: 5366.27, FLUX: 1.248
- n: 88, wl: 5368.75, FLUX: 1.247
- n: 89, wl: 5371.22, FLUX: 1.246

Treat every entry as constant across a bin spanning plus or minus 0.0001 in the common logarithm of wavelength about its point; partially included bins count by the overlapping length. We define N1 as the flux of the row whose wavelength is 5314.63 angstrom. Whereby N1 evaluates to 1.321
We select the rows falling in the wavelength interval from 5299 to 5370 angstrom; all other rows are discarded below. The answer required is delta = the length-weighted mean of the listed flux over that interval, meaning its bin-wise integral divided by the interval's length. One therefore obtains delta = 1.26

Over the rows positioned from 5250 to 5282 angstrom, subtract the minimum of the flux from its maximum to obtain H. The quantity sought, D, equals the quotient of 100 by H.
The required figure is 606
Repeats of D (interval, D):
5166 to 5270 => 235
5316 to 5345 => 794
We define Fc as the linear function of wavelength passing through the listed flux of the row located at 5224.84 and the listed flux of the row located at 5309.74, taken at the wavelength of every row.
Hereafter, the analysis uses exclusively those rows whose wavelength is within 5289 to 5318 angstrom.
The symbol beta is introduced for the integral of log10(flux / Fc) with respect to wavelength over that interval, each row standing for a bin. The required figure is -0.6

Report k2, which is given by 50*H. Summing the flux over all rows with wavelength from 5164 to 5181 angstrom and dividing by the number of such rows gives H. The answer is 45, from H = 0.90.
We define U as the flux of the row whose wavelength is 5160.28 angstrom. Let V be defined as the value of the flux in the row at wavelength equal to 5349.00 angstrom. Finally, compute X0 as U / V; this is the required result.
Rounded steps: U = 1.051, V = 1.293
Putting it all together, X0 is 0.81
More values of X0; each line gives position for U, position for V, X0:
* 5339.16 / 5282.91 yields 1.02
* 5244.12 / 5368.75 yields 0.97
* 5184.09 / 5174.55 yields 1.02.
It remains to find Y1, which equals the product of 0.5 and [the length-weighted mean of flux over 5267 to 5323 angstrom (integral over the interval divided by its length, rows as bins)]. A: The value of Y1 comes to 0.607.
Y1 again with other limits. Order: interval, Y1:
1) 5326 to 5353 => 0.618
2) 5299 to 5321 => 0.633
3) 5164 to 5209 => 0.495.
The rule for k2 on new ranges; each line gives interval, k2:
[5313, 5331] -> 61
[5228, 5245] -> 58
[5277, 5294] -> 62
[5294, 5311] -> 62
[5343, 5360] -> 64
